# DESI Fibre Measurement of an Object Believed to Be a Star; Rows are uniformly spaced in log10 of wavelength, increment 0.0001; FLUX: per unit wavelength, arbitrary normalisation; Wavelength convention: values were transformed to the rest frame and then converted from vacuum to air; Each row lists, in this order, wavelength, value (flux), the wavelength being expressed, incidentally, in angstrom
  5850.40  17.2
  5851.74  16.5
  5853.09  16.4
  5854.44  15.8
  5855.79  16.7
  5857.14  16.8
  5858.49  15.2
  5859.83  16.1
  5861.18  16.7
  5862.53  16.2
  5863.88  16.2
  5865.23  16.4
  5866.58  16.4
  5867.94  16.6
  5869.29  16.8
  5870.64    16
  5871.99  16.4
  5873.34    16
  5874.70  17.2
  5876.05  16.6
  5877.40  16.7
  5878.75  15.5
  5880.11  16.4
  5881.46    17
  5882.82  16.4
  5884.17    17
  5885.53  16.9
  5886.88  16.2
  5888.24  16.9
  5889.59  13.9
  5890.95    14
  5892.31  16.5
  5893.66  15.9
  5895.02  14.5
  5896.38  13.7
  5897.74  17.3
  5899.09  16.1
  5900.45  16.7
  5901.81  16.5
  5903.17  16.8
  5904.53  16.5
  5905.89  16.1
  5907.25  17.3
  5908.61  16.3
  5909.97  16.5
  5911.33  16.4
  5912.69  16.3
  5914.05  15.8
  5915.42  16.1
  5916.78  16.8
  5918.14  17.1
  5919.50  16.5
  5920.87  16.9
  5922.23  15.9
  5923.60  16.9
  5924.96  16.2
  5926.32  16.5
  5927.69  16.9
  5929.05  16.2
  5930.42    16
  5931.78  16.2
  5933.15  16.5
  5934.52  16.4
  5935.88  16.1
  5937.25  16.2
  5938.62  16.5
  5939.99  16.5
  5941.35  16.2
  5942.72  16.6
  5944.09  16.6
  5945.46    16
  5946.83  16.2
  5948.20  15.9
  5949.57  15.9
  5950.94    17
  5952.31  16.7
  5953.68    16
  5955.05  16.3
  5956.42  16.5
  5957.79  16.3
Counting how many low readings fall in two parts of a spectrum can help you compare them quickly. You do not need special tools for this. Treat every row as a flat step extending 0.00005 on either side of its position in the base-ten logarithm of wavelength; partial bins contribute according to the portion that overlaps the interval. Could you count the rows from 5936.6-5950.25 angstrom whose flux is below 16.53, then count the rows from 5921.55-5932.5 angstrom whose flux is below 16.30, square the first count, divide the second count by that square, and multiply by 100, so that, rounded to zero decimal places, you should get 8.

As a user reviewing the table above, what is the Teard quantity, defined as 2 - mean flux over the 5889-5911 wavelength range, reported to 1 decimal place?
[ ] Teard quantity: -13.9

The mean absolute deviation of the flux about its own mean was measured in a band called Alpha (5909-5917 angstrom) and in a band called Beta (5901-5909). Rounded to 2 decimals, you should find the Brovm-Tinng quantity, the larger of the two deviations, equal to 0.31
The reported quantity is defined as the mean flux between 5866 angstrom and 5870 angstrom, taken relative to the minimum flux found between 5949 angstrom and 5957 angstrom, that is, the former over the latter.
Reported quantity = 1.04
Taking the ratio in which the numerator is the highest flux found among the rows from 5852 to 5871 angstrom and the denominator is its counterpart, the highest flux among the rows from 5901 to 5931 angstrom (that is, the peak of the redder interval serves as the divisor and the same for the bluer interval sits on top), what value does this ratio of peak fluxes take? 0.97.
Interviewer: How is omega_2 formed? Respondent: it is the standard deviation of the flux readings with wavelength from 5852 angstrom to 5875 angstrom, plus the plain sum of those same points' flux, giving 278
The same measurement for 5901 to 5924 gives 281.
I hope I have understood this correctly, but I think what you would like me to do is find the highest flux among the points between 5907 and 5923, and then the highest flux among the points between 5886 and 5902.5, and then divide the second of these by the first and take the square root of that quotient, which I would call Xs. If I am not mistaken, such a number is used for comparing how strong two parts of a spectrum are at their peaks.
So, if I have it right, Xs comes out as 1.000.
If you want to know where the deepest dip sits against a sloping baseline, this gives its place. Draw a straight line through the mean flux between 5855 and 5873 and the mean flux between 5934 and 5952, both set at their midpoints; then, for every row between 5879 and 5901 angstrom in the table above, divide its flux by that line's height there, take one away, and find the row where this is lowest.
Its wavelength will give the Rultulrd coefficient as 5896.38 angstrom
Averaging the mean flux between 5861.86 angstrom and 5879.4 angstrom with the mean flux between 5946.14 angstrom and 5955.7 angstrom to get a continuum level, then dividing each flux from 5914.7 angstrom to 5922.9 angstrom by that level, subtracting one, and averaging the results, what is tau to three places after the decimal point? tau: 0.013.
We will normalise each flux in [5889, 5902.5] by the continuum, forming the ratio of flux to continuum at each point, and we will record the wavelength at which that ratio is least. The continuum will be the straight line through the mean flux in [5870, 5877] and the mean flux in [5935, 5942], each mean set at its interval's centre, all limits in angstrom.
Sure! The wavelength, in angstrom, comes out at 5896.38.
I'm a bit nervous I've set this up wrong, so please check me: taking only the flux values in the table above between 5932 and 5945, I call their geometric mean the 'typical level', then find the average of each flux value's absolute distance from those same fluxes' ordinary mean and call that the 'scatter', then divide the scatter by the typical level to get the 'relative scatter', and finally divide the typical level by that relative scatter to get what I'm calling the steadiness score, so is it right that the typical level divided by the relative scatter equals 1729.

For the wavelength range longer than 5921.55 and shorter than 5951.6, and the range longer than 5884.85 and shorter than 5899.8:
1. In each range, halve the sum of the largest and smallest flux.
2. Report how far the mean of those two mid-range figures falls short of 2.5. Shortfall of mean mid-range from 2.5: -13.5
